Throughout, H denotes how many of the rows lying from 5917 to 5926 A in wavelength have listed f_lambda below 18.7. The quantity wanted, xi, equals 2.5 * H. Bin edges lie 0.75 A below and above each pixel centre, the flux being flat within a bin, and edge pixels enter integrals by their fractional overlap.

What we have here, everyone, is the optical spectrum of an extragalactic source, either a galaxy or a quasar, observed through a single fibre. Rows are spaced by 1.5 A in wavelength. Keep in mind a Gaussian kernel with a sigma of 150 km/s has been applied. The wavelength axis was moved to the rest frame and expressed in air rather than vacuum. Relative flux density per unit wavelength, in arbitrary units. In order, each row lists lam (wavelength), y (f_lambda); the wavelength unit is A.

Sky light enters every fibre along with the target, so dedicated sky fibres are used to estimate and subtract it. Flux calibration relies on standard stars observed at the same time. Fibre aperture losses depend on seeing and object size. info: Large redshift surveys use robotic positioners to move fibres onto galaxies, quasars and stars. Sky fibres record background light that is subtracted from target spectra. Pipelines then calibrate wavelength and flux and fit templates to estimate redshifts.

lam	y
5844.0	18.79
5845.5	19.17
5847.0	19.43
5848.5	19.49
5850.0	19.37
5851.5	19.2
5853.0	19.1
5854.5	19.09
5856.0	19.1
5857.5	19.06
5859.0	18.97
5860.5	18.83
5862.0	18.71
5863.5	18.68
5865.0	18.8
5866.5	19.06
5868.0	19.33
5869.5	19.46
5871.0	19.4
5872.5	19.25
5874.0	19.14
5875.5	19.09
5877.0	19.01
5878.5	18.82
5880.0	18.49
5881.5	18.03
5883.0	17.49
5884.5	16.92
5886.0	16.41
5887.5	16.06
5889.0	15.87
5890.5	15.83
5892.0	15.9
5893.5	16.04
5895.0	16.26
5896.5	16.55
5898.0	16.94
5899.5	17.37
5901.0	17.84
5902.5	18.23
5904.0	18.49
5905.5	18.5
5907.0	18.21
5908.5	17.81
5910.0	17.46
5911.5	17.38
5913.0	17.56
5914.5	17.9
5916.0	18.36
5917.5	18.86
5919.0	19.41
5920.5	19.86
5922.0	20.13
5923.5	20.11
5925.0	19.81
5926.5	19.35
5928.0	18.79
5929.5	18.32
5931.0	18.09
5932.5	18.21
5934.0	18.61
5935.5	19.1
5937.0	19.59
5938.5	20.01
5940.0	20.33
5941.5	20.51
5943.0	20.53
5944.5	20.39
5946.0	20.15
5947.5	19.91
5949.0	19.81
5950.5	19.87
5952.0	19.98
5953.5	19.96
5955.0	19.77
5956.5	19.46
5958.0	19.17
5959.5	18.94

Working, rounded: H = 0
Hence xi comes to 0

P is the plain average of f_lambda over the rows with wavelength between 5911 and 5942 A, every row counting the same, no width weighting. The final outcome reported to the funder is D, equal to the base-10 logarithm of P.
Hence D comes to 1.28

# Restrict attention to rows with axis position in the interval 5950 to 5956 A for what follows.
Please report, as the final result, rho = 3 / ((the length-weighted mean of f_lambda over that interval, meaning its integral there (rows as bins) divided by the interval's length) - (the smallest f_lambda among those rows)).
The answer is 28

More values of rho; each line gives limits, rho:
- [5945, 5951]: 20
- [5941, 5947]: 14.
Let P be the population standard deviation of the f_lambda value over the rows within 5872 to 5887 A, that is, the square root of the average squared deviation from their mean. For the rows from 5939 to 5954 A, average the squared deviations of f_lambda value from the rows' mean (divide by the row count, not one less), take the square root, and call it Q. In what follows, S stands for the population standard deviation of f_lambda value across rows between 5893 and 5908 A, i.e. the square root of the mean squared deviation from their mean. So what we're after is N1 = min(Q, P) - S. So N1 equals -0.63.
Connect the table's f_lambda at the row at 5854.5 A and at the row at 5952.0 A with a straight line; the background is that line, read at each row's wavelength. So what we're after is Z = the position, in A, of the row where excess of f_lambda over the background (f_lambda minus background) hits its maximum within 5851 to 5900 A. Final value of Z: 5869.5 A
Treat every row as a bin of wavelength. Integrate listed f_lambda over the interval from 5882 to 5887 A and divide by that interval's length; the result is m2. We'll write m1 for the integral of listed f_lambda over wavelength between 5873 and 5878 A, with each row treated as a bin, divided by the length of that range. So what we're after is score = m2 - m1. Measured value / -2.1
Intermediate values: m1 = 19.1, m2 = 17.0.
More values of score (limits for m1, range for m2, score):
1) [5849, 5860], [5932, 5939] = 0.0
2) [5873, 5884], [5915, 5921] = 0.5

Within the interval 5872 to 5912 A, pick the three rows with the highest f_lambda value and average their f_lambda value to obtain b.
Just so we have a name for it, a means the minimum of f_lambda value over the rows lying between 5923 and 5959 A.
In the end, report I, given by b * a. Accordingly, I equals 347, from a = 18.09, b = 19.2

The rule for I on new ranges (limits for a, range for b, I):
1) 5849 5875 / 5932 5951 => 383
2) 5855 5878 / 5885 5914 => 344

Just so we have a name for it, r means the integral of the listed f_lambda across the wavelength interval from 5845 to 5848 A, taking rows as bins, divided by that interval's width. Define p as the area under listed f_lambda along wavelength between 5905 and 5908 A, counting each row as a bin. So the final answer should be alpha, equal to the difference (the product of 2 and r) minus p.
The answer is -16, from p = 55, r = 19.3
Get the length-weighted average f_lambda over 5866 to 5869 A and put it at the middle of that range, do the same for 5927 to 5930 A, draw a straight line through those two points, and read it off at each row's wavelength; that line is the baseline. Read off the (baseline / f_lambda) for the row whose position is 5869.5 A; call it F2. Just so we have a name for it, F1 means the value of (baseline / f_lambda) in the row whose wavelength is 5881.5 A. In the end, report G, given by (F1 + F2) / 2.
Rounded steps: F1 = 1.06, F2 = 0.99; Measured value 1.02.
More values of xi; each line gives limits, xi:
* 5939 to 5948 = 0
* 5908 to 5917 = 15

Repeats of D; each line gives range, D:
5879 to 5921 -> 1.24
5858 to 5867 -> 1.28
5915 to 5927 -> 1.29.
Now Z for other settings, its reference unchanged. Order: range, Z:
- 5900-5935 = 5922.0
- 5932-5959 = 5943.0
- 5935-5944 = 5943.0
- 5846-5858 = 5848.5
